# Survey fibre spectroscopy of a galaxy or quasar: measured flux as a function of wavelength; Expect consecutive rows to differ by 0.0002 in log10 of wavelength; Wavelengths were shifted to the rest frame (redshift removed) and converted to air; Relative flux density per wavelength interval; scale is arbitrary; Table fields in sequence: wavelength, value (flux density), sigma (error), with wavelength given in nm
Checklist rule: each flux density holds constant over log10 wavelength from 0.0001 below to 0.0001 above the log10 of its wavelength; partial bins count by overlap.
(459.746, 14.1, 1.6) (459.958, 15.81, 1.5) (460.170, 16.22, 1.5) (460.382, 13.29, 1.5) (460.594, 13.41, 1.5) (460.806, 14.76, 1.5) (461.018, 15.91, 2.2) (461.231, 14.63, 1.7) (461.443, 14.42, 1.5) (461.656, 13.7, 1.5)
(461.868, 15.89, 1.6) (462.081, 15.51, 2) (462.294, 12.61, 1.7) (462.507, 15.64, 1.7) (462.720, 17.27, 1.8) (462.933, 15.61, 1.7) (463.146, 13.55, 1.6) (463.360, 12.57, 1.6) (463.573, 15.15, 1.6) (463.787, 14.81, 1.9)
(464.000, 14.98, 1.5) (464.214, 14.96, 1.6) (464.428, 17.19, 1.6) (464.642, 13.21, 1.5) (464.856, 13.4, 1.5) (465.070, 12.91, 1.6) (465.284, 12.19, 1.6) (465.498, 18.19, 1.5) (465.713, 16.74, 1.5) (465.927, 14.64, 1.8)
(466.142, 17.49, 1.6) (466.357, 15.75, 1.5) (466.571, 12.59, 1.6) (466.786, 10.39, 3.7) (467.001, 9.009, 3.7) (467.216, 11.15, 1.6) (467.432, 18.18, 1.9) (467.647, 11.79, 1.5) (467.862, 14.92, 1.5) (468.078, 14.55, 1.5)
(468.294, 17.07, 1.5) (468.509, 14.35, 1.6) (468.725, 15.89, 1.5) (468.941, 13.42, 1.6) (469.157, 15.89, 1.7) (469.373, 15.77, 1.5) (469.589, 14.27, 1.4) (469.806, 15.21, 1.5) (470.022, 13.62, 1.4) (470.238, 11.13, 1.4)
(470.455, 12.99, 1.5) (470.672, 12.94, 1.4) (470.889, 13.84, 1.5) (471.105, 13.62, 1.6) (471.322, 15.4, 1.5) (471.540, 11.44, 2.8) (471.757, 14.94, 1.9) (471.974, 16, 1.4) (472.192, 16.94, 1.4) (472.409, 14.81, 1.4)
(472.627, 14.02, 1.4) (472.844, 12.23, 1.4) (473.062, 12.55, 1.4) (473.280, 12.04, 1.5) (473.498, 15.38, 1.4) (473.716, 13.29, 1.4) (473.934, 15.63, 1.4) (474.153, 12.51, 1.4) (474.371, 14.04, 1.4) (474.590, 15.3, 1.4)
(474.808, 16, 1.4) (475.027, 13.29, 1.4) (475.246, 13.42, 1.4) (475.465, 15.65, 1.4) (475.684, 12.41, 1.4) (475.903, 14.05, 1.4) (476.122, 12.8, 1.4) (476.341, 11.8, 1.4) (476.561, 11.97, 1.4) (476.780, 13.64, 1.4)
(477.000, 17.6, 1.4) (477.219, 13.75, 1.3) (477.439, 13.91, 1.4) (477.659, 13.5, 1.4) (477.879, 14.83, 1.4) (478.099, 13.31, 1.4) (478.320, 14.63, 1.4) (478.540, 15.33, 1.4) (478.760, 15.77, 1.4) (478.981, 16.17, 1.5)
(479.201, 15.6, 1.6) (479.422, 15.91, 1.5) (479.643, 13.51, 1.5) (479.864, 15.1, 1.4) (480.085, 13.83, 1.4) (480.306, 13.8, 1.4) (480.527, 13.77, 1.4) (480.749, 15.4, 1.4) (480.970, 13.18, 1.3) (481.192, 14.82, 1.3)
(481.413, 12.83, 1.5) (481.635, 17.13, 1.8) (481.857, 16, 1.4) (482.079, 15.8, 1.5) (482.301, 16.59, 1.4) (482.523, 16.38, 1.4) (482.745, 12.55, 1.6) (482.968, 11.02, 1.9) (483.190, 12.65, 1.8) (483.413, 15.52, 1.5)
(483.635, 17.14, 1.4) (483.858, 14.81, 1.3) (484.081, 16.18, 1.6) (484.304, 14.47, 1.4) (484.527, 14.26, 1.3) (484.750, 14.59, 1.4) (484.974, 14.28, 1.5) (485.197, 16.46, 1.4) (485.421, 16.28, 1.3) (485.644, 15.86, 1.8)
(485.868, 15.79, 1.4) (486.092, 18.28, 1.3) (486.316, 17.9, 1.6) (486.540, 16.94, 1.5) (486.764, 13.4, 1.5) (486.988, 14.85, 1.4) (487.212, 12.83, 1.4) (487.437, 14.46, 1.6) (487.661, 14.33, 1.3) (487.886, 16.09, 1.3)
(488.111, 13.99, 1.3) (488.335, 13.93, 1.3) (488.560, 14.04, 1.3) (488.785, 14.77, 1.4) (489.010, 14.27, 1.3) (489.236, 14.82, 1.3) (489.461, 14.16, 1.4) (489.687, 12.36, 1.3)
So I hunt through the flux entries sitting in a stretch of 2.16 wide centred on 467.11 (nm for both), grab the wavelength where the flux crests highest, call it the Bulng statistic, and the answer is 467.432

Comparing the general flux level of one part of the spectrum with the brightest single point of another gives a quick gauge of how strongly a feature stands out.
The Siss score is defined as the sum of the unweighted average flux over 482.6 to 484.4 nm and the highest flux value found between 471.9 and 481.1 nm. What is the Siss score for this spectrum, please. 31.9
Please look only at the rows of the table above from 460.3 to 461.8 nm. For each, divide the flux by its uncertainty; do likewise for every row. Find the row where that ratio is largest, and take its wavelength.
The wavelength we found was 460.806 nm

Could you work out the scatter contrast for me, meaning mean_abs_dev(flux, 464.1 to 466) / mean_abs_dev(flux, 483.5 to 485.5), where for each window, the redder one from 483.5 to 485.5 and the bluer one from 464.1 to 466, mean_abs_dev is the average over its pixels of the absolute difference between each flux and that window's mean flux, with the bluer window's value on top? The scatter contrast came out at 1.7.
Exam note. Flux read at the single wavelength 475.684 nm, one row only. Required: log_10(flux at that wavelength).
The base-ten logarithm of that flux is 1.09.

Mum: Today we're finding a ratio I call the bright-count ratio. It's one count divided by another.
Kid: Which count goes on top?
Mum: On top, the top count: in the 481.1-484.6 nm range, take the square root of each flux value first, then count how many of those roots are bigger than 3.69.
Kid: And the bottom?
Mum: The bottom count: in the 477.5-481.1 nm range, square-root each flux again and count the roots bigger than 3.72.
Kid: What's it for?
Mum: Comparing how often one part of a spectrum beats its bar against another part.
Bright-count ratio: 1.3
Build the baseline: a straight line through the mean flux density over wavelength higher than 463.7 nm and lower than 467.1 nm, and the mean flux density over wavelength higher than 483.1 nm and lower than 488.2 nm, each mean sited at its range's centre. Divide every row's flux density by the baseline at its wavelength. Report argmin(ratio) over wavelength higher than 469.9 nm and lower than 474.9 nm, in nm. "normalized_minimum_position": 470.238 nm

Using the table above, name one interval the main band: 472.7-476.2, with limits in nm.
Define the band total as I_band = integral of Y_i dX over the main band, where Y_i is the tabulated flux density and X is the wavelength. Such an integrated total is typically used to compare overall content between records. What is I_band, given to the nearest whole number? 48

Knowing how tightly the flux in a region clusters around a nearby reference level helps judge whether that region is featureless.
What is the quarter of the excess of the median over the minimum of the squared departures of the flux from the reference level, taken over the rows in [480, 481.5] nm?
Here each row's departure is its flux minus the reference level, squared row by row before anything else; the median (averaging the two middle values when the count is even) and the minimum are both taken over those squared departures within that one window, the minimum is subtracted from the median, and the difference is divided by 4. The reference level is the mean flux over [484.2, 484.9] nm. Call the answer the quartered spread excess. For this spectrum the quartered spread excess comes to 0.1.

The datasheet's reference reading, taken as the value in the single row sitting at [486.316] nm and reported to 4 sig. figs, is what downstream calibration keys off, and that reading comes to 17.90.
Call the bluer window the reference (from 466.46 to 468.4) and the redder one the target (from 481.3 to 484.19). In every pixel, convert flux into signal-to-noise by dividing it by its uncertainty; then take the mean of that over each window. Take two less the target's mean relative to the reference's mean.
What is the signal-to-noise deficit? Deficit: 0.70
